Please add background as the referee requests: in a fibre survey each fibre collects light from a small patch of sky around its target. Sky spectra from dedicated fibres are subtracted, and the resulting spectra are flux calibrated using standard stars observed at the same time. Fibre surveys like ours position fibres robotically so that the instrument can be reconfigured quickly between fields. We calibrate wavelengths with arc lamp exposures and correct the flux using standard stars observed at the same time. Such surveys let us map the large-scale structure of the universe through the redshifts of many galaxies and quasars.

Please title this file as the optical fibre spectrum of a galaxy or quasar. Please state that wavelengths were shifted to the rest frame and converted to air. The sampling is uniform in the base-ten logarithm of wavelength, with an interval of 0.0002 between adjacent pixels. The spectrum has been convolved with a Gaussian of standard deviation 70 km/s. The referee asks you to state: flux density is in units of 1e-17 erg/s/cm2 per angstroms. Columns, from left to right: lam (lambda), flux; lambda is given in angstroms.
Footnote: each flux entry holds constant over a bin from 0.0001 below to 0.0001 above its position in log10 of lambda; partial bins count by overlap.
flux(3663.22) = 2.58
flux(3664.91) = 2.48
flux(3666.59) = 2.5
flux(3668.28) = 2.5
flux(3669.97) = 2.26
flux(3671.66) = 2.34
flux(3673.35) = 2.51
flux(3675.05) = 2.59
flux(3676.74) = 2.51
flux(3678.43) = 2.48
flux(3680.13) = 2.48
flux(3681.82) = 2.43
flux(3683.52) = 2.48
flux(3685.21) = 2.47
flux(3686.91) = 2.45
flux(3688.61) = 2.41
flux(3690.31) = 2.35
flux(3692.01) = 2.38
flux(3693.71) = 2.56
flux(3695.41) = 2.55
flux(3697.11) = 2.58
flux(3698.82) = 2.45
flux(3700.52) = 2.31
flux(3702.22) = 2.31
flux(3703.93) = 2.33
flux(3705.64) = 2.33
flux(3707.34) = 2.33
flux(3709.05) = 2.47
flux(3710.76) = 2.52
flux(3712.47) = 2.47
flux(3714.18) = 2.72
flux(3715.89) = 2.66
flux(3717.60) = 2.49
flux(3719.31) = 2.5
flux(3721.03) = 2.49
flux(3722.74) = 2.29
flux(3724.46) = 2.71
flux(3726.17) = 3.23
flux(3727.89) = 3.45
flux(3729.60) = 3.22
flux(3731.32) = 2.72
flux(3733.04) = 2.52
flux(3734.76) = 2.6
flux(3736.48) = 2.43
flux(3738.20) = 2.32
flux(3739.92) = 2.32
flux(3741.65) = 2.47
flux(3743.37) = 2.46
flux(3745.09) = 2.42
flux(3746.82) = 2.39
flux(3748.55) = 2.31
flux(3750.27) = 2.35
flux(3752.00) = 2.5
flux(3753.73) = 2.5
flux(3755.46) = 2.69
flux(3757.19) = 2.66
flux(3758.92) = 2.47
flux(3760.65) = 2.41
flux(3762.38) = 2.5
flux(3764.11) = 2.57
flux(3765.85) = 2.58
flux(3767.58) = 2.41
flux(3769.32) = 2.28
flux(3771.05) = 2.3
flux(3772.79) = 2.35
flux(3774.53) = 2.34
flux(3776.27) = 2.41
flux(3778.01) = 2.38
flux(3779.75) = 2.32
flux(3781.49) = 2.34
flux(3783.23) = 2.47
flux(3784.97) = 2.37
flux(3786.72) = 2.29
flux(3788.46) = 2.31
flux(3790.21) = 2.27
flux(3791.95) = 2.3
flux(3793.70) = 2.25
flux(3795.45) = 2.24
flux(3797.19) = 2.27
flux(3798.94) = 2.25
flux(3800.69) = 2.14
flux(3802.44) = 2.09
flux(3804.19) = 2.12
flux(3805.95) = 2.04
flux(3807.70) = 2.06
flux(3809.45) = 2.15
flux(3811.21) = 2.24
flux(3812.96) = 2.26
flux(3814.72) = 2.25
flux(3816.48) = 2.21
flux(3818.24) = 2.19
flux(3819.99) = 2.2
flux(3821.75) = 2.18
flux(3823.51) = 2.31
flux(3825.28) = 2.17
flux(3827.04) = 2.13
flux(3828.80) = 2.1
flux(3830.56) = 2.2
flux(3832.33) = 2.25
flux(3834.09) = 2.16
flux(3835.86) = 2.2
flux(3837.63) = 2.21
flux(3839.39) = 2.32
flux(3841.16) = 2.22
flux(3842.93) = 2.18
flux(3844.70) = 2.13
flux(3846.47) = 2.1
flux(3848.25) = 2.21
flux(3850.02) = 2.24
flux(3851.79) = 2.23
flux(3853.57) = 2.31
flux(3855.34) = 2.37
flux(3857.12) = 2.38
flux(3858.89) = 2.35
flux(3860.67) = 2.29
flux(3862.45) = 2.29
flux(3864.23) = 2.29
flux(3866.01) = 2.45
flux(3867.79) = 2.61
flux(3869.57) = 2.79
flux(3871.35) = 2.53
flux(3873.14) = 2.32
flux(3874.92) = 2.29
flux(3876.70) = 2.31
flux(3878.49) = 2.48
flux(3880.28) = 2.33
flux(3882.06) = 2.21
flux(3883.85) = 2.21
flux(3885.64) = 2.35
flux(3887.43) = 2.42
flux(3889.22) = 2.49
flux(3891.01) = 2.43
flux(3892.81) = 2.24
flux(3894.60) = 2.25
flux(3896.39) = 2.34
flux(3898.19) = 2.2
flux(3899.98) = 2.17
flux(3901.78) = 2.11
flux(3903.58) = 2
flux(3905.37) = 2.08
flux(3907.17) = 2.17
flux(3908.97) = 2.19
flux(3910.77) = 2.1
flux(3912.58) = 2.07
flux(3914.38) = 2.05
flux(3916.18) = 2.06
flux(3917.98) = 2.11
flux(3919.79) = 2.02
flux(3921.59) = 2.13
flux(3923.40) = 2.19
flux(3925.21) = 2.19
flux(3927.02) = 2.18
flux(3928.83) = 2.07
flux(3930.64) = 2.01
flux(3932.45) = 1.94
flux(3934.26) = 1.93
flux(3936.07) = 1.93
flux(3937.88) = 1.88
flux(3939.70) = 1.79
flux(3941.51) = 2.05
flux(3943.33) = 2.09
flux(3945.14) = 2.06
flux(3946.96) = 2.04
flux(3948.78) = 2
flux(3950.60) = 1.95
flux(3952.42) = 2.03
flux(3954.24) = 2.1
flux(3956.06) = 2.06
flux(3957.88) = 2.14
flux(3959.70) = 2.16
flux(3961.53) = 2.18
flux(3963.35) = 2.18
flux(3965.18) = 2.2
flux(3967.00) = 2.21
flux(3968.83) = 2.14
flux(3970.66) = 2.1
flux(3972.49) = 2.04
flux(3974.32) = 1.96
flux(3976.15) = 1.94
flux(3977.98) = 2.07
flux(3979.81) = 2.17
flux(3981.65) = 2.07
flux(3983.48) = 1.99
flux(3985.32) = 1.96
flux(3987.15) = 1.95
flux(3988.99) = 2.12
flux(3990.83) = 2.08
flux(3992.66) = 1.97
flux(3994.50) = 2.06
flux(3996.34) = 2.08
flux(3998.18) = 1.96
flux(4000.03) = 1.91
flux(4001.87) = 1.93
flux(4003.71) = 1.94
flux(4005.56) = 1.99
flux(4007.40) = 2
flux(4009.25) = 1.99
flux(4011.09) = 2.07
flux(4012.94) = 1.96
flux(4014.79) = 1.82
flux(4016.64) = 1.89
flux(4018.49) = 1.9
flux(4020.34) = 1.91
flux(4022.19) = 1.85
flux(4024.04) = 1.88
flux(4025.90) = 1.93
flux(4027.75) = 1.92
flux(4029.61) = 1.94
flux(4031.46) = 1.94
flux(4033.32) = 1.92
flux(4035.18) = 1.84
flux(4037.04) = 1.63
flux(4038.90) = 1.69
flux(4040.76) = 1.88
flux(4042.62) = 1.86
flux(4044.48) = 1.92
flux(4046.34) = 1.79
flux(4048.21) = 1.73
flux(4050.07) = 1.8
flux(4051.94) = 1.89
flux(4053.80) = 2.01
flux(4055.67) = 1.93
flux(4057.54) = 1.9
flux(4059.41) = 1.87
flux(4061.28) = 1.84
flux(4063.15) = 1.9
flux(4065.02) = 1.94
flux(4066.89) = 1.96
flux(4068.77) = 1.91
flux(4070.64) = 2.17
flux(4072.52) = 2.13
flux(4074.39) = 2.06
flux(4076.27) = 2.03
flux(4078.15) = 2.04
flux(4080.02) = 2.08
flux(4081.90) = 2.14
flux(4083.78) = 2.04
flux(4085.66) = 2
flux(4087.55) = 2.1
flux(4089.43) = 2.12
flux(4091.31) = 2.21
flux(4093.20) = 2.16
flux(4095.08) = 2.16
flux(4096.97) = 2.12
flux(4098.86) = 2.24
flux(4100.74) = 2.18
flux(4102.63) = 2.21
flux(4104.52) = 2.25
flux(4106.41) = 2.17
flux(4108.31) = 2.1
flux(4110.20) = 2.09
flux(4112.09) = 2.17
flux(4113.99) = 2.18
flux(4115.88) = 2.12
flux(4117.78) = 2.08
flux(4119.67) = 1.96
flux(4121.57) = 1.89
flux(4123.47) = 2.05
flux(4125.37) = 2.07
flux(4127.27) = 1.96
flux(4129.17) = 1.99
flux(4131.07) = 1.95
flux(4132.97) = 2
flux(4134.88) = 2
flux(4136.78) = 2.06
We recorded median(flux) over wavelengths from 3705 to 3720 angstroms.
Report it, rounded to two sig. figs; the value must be 2.5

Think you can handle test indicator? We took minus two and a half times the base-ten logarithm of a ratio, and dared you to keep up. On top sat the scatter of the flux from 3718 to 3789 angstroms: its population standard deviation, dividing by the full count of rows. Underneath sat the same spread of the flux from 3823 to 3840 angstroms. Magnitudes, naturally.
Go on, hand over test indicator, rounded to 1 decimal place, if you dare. -1.4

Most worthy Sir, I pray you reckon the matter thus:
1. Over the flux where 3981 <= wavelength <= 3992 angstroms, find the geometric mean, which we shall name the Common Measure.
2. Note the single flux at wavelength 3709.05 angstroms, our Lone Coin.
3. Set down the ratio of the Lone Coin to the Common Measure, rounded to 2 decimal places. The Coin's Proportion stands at 1.22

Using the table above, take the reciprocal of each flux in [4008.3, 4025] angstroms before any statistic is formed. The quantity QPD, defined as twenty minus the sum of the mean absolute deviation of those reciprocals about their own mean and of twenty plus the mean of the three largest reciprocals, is -0.556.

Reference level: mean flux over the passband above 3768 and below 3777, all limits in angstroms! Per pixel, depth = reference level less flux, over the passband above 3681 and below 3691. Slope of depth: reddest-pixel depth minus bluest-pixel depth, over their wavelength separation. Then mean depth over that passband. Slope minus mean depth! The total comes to 0.11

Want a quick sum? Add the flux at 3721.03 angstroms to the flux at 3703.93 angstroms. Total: 4.8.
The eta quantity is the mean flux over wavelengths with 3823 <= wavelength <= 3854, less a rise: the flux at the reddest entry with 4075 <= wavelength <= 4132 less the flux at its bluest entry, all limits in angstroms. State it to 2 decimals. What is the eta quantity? 2.28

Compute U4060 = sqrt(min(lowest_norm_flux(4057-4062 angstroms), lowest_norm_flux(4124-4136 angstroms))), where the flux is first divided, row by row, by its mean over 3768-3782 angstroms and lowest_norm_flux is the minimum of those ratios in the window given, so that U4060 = 0.89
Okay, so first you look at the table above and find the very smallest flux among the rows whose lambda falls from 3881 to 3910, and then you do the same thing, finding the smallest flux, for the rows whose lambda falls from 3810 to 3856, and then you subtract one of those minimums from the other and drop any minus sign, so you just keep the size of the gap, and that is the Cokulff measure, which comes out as 0.10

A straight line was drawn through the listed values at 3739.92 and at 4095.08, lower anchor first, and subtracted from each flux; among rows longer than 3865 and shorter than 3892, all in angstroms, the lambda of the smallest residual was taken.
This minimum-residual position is 3882.06 angstroms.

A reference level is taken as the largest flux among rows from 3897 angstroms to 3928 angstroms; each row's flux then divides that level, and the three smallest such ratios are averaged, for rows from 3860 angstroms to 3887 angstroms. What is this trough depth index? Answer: 0.83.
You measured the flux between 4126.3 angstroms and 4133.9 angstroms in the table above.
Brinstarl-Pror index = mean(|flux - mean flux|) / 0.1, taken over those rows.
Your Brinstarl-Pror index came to 0.20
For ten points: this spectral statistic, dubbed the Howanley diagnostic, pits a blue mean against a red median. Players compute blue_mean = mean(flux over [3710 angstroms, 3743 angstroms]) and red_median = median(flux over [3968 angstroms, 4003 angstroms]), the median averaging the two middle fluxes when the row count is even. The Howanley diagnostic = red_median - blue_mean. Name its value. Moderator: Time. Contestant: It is -0.6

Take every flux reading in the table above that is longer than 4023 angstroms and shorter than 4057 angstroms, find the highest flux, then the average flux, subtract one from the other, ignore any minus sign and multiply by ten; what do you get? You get 1.5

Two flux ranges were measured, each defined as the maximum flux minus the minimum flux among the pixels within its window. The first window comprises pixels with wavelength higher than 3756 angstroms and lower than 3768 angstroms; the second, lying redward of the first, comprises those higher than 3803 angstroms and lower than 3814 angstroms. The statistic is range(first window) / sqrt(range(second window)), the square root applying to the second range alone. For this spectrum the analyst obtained 0.53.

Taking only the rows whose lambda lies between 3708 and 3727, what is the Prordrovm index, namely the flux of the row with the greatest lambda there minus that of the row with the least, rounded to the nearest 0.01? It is 0.76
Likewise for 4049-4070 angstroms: 0.11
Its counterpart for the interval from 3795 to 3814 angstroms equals 0.02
